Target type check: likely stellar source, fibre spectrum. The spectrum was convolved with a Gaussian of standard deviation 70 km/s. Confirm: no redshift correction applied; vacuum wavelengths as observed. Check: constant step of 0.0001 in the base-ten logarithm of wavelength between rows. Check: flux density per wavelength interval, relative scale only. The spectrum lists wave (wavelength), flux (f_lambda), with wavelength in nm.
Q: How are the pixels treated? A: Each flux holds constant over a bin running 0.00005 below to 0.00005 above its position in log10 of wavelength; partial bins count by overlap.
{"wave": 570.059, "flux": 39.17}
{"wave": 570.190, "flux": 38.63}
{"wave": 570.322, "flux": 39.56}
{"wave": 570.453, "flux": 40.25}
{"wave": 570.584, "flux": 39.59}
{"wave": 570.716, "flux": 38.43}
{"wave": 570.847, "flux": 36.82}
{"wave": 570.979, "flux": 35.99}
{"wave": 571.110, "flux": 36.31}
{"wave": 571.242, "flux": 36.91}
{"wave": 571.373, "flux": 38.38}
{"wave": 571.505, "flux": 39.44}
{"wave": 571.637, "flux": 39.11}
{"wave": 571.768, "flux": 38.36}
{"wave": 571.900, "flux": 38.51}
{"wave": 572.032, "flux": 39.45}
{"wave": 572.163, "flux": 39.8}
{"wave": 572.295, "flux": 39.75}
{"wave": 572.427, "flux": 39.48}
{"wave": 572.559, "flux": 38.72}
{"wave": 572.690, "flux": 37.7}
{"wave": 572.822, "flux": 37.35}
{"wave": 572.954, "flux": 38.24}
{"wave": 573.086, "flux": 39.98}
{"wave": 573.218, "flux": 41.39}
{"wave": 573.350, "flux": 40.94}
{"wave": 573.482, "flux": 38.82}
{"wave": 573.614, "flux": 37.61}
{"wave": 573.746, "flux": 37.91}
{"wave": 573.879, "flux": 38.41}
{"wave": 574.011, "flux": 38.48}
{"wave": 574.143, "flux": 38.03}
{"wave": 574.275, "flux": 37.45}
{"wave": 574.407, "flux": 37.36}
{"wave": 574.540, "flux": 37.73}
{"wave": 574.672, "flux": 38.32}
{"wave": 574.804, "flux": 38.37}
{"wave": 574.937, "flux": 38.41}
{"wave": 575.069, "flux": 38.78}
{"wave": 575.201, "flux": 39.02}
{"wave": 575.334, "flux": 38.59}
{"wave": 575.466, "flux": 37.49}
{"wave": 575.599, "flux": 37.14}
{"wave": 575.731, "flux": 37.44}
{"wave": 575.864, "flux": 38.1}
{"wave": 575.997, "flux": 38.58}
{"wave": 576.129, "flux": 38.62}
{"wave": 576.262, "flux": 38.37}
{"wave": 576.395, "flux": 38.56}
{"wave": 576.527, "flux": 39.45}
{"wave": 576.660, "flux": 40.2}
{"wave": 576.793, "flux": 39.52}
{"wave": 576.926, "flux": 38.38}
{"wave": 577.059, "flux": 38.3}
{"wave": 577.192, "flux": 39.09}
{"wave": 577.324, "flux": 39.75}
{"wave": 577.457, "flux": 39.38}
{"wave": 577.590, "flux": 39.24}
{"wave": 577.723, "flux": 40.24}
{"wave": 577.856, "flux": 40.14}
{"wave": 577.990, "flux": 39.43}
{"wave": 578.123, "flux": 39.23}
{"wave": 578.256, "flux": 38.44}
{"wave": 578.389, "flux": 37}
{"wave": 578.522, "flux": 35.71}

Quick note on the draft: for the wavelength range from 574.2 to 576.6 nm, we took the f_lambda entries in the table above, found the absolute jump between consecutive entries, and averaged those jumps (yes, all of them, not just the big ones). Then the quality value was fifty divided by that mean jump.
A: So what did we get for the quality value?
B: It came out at 132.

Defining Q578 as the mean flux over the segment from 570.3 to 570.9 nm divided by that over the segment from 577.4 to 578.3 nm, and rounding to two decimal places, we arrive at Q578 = 0.99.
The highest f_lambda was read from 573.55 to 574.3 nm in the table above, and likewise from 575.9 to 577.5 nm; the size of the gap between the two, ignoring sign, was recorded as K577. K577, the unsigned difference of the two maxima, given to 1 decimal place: 1.7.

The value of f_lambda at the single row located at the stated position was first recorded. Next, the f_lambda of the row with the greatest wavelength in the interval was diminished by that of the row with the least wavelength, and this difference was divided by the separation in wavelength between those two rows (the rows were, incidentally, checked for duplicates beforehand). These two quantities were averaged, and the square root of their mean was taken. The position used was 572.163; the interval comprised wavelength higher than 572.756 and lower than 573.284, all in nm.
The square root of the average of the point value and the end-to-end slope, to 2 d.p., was 5.00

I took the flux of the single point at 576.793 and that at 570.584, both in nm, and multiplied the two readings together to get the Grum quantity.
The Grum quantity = 1565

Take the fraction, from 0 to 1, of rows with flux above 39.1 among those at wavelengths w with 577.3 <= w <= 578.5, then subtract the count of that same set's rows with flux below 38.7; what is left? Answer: -1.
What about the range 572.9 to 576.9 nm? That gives -21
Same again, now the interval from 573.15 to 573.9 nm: -3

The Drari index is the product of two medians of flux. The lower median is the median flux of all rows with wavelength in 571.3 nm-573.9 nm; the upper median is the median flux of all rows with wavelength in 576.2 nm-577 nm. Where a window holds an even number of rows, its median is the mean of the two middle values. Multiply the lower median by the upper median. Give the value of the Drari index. 1512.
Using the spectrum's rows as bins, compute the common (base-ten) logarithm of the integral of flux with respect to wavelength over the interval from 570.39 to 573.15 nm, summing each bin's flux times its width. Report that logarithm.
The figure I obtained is 2.0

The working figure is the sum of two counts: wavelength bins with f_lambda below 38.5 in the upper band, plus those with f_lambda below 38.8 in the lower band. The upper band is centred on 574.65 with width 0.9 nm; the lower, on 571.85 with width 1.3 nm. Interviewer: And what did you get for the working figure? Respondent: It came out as 10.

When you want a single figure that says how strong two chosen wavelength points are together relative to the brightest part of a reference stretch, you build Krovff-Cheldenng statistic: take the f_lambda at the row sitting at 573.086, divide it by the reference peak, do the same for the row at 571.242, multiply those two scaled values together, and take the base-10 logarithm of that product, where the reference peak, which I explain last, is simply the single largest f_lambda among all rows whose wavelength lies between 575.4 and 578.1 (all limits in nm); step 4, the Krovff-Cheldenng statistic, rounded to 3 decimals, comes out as -0.040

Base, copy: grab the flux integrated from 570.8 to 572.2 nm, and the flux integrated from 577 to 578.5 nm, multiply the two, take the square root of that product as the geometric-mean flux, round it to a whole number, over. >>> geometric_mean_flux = 56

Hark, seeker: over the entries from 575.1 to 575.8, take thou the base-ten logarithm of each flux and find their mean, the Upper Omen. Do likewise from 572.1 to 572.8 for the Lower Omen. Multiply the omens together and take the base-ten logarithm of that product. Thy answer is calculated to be 0.400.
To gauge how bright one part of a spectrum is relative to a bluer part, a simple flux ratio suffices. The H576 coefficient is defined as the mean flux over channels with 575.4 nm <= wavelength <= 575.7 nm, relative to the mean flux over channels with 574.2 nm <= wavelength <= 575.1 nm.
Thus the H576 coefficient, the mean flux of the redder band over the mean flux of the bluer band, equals 0.98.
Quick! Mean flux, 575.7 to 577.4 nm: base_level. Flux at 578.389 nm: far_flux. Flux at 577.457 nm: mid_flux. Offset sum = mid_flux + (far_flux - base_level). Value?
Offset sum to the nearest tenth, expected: 37.6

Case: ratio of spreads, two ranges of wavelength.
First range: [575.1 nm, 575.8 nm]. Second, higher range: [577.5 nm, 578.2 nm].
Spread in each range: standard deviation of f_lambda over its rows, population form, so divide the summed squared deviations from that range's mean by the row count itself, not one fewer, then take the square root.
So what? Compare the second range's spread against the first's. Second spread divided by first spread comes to 0.60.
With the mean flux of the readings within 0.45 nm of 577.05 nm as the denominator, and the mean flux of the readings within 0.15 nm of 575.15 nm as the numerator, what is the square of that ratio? 0.98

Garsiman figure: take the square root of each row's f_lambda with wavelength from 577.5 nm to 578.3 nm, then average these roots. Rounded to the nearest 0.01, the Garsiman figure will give 6.28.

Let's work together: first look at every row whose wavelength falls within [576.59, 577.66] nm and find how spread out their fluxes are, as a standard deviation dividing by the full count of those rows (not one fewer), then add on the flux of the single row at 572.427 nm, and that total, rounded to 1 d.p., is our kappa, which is 40.1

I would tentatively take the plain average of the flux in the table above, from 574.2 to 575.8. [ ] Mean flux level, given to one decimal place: 38.0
